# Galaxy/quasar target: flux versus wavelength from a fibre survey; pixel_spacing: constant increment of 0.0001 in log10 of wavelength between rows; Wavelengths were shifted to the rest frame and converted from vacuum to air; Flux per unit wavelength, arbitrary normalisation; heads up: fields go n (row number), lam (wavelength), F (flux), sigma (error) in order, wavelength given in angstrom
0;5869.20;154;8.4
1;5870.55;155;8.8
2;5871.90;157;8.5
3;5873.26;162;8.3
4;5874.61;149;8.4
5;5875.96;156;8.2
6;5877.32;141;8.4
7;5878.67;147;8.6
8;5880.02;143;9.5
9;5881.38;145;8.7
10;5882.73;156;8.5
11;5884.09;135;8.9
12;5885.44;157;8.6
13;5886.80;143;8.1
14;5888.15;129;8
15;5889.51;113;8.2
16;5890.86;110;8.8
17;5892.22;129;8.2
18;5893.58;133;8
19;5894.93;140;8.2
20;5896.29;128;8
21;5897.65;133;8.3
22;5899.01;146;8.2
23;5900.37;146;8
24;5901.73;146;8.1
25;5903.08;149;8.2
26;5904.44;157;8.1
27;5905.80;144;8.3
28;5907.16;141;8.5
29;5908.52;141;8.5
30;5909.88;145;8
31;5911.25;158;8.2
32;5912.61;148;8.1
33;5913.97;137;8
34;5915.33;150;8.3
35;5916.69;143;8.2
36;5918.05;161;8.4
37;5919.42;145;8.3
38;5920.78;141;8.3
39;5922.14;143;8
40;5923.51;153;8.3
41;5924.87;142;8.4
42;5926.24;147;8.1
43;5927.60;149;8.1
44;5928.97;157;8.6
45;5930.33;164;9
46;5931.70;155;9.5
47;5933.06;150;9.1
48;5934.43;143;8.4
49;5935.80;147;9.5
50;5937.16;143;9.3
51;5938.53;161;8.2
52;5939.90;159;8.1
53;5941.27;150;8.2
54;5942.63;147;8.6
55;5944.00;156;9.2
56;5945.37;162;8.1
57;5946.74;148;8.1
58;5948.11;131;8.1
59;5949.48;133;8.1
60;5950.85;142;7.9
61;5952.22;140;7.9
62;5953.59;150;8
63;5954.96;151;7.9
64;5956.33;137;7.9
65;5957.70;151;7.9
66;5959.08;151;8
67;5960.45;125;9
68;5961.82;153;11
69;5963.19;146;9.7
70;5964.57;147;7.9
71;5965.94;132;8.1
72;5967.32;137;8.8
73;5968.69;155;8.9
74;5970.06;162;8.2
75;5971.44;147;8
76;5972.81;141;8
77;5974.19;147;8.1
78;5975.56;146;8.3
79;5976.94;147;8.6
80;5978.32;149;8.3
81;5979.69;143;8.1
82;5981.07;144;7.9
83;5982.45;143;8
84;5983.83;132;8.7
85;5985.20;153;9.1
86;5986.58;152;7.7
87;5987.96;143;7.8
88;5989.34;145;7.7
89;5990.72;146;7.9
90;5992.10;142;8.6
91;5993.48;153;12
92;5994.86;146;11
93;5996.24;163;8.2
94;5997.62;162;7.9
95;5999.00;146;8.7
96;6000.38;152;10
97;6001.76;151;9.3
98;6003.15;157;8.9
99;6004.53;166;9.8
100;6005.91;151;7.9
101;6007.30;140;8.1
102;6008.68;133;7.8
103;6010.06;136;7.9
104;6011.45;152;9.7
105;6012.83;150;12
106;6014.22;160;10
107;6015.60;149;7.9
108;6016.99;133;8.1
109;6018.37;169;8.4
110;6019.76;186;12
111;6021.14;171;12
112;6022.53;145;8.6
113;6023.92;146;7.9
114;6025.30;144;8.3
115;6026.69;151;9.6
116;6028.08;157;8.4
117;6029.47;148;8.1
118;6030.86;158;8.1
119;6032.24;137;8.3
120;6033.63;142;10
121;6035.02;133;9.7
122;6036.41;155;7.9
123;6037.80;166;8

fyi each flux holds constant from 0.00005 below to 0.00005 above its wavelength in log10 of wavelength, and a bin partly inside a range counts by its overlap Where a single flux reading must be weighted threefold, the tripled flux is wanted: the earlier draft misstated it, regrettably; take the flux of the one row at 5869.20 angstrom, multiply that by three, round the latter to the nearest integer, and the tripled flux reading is 462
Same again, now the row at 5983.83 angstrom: 396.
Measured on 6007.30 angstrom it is 420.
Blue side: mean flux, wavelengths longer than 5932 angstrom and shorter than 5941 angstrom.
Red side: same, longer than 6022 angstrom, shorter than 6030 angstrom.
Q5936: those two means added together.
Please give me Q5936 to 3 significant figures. 299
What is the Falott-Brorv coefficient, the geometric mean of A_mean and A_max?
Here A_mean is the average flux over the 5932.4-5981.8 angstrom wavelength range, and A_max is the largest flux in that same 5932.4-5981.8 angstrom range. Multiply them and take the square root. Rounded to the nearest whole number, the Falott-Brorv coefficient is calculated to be 154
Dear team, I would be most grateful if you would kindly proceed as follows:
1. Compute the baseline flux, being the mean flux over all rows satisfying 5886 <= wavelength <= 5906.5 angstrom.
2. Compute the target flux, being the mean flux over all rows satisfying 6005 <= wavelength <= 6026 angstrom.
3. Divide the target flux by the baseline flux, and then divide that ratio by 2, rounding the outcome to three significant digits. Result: 0.554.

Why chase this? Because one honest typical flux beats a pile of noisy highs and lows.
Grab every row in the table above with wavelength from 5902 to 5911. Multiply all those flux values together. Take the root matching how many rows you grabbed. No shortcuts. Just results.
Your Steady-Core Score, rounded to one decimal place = 146.1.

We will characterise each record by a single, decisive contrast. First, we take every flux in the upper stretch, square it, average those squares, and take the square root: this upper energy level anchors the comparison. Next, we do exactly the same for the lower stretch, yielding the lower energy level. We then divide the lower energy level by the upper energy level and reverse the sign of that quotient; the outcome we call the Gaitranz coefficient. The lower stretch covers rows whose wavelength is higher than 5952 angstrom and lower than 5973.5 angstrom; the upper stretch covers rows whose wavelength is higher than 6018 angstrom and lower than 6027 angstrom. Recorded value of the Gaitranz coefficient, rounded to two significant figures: -0.91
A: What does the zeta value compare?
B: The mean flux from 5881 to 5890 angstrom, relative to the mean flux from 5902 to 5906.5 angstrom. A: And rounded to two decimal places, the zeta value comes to 0.93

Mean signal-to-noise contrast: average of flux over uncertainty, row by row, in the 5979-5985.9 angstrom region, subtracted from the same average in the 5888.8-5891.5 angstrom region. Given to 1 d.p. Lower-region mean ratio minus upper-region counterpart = -4.0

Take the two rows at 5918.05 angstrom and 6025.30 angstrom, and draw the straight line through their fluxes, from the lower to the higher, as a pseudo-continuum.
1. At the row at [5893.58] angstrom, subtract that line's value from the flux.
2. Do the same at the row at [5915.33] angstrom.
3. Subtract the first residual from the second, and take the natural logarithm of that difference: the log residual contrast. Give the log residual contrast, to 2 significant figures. 3.0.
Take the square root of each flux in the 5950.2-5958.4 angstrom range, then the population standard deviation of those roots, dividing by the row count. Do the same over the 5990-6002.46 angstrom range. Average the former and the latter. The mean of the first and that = 0.26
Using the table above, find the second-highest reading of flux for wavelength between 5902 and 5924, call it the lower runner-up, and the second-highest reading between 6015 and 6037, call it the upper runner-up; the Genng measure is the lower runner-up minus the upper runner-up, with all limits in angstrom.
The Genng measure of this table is -13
